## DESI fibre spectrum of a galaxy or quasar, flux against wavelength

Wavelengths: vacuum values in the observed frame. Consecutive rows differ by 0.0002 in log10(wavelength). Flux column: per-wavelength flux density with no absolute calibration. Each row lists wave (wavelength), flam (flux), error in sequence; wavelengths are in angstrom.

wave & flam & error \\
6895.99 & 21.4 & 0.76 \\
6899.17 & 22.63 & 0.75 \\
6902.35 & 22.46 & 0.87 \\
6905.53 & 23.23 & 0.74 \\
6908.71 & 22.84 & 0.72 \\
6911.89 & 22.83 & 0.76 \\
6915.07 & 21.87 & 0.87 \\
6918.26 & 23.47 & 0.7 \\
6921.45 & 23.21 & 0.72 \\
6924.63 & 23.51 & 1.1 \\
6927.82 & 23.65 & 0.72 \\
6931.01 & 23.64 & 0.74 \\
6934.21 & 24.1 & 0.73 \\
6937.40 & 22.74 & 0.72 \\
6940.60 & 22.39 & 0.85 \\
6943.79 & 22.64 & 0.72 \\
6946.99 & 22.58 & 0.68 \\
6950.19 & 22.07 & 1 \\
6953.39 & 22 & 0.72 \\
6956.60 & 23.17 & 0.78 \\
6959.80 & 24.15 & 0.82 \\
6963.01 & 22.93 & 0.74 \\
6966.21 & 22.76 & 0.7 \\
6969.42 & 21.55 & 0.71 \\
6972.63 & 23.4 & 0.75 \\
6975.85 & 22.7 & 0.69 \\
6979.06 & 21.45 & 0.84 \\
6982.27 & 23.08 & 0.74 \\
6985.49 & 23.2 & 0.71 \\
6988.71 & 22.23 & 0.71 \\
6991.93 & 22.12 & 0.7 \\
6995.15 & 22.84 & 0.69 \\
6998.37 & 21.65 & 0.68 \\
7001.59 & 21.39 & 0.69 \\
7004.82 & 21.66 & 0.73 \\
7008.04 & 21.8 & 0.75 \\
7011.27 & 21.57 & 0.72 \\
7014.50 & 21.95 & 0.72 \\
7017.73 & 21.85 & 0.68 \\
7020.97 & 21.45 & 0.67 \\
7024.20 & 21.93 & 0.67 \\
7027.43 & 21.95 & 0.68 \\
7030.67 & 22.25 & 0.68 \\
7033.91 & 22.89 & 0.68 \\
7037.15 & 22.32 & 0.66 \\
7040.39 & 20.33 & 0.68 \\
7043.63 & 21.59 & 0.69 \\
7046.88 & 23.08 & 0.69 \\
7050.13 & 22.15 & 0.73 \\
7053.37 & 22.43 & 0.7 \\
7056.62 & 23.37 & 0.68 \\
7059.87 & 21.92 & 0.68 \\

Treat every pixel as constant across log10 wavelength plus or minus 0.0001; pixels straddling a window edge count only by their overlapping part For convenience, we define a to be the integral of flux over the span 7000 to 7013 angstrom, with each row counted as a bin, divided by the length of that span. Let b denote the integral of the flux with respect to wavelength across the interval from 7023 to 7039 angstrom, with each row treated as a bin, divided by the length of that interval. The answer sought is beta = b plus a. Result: 43.9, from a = 21.6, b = 22.3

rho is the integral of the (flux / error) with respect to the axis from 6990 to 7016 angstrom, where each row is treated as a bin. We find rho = 802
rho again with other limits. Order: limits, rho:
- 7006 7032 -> 816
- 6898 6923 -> 750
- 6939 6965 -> 761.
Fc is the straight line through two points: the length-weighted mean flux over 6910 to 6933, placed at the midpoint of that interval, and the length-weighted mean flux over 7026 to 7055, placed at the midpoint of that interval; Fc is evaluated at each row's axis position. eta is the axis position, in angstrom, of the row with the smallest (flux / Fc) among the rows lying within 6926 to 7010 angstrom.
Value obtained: 6979.06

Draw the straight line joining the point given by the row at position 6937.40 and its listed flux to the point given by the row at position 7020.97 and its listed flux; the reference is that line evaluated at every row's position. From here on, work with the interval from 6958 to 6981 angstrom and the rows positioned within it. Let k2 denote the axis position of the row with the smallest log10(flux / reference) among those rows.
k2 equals 6969.42 angstrom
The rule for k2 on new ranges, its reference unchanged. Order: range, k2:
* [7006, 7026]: 7011.27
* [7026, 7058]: 7040.39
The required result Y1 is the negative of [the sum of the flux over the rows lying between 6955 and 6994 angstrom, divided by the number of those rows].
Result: -22.7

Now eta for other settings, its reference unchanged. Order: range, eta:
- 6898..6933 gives 6915.07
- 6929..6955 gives 6953.39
